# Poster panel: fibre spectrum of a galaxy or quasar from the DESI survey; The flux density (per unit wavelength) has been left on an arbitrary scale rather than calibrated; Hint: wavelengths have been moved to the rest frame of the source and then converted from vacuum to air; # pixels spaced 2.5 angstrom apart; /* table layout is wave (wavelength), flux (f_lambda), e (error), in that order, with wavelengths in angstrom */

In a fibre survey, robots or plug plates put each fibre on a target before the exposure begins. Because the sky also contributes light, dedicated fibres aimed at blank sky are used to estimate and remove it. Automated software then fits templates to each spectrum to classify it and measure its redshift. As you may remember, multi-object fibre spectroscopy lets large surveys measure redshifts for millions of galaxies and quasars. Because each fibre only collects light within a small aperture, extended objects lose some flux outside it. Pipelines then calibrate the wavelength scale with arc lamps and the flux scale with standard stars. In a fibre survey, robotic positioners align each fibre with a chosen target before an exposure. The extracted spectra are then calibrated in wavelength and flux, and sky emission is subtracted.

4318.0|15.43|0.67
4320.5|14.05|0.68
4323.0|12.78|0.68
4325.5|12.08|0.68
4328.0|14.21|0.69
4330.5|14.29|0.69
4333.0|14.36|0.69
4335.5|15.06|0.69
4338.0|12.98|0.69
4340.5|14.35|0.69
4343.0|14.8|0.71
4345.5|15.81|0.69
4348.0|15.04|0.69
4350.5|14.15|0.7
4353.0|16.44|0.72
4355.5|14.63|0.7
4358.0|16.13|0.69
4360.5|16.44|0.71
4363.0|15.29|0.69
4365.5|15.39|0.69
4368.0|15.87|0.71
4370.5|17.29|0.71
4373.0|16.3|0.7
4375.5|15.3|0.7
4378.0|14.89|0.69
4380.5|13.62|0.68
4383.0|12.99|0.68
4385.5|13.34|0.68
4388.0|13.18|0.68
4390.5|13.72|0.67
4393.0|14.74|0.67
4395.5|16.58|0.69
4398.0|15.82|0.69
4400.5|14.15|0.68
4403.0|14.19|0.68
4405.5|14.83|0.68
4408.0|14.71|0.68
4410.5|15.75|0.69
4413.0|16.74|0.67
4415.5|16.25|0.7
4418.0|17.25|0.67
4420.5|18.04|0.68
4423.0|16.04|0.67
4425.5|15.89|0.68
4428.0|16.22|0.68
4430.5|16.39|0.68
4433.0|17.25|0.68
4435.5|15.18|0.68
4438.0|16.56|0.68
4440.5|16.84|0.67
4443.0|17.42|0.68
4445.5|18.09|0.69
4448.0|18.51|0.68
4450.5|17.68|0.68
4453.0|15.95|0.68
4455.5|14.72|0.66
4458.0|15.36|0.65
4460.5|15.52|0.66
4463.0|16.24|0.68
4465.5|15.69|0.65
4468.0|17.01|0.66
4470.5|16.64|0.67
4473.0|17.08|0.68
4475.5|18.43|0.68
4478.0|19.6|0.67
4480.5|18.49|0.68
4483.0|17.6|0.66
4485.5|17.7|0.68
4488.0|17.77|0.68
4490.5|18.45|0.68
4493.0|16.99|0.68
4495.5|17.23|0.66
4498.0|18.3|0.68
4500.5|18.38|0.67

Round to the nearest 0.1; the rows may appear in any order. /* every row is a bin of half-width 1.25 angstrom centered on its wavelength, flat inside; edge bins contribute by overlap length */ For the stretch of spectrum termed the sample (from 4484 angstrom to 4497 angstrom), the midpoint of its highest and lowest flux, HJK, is 17.7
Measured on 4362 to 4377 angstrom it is 16.3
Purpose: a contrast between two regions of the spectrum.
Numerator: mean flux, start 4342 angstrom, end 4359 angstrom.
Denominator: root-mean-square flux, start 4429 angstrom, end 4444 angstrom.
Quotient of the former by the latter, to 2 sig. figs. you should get 0.92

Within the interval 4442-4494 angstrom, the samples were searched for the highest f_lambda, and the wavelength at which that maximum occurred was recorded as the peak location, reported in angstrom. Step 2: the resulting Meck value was 4478.0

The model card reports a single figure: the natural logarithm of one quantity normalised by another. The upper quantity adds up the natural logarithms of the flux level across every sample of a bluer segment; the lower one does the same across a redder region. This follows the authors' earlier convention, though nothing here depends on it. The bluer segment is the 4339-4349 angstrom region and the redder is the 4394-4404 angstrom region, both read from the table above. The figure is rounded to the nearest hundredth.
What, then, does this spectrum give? 0.00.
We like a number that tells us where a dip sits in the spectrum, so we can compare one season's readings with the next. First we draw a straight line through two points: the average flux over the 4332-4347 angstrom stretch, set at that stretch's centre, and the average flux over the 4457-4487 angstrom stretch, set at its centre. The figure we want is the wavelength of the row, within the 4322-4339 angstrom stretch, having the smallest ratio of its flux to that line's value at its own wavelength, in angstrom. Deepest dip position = 4325.5 angstrom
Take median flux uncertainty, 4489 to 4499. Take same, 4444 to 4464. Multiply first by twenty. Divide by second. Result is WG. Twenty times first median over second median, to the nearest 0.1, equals 20.0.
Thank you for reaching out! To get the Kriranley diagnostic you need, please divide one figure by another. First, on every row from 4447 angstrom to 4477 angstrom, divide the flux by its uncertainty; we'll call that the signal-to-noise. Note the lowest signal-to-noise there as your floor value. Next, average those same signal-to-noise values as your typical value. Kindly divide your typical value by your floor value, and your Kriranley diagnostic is 1.110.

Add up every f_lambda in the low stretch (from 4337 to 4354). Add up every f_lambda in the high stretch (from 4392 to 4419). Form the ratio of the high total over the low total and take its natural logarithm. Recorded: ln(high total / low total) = 0.50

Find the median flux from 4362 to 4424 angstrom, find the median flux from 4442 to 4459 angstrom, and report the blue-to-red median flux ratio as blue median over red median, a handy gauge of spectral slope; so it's 0.88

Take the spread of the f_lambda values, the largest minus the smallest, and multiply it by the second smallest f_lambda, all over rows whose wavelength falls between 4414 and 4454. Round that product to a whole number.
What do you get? 53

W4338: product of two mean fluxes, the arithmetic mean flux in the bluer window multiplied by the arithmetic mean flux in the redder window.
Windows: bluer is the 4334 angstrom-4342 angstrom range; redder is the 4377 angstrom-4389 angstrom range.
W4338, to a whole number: 192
